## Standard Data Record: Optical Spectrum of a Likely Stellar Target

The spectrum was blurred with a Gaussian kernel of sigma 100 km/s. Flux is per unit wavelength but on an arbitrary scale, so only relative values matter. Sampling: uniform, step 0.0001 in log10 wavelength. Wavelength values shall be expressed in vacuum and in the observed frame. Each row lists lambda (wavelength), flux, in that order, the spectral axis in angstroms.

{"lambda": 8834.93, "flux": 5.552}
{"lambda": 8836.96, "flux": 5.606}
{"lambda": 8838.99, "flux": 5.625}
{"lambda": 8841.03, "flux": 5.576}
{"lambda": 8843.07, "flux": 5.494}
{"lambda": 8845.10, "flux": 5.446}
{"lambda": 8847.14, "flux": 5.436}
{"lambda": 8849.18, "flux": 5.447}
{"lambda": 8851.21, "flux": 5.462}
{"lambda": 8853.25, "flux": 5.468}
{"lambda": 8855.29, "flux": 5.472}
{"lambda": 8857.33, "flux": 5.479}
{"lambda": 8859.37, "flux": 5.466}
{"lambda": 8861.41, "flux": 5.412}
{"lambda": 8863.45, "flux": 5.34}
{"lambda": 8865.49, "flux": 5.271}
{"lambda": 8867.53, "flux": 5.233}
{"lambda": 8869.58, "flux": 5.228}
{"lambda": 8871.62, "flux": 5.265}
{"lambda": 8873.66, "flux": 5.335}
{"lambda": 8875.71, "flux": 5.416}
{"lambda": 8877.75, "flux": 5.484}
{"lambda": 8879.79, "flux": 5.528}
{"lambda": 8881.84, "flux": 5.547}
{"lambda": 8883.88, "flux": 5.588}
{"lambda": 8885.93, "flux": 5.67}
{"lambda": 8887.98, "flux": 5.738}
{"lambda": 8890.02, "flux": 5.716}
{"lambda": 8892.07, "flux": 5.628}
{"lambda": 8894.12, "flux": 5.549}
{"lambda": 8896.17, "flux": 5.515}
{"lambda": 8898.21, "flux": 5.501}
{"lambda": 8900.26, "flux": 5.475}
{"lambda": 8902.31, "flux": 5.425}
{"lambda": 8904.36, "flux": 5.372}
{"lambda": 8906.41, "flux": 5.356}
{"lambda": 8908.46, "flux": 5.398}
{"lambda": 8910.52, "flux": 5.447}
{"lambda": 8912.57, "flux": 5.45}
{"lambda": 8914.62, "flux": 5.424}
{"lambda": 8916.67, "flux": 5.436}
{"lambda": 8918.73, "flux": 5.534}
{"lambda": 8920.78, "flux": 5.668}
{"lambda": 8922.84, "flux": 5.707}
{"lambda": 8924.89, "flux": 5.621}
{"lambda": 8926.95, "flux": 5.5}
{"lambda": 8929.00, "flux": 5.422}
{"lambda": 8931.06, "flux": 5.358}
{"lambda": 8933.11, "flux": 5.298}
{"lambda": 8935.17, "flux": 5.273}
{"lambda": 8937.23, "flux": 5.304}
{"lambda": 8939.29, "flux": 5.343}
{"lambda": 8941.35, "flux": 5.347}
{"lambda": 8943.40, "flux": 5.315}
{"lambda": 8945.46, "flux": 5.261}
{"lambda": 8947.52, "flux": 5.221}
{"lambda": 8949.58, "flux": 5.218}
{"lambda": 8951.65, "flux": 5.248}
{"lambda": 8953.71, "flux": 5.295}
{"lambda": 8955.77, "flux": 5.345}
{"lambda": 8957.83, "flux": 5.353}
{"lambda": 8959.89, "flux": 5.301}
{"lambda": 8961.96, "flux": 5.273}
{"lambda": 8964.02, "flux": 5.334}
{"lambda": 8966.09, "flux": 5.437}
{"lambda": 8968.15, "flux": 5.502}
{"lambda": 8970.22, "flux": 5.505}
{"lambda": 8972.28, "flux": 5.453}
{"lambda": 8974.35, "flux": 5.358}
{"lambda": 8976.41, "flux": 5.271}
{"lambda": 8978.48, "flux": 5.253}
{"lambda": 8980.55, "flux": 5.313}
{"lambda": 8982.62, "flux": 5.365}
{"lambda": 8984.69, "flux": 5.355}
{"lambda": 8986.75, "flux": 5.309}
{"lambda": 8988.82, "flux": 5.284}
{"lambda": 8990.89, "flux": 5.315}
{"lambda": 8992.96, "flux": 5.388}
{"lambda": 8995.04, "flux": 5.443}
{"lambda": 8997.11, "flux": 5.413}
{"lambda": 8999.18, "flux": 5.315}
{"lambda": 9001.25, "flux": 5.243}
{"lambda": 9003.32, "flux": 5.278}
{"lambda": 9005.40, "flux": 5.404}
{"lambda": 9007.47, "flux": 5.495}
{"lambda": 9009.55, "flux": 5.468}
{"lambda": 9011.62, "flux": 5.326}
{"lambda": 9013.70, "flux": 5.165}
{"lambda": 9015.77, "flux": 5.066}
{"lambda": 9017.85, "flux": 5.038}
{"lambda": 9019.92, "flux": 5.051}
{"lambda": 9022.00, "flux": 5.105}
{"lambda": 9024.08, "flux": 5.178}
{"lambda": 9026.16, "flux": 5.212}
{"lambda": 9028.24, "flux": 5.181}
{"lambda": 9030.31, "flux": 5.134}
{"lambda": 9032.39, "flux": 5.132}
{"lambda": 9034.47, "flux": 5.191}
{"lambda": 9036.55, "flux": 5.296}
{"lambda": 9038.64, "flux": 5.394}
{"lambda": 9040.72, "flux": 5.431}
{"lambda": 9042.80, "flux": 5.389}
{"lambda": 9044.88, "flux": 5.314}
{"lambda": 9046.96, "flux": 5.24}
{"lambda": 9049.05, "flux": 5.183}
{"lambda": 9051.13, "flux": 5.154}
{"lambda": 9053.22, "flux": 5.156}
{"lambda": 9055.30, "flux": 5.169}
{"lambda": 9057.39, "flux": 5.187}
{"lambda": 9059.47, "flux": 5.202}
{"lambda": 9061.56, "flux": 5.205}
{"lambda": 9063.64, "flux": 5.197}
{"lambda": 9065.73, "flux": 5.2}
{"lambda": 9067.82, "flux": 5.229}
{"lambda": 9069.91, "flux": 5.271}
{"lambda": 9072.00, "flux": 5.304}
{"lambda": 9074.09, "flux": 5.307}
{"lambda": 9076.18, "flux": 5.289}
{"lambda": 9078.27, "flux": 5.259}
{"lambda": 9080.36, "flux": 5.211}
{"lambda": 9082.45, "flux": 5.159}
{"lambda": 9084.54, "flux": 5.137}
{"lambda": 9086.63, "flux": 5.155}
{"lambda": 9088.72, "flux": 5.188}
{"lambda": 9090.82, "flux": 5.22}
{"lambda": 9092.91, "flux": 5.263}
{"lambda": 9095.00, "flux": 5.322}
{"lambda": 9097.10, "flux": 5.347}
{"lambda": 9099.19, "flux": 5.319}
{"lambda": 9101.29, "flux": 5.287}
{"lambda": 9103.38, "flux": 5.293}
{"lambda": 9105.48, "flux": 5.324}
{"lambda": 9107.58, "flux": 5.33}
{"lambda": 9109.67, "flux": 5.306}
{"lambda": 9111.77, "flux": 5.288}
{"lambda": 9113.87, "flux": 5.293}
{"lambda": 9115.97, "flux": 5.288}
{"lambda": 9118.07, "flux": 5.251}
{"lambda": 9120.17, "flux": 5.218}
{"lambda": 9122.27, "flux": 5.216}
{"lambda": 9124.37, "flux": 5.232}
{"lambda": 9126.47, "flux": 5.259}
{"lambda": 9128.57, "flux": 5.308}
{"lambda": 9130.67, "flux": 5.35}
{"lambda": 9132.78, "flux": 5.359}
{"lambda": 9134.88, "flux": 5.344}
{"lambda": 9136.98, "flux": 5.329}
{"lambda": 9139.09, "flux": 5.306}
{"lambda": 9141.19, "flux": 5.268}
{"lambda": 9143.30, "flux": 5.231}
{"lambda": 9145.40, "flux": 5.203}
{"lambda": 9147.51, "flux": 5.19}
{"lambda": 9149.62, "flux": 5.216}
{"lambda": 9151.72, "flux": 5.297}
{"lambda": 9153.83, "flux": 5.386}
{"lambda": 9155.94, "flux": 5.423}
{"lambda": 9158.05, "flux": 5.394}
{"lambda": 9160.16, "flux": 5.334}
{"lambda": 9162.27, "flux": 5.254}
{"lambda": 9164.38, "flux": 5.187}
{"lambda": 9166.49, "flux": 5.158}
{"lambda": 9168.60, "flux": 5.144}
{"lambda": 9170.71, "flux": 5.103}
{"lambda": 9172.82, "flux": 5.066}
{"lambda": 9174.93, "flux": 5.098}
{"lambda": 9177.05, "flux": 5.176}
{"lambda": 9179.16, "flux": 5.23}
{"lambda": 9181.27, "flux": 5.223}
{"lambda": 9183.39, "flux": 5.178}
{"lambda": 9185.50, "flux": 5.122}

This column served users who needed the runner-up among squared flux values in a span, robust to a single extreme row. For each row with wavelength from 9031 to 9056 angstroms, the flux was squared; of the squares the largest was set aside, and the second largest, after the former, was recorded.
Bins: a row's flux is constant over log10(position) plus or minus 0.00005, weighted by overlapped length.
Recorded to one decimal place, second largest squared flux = 29.1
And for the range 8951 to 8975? 30.3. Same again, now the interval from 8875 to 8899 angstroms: 32.7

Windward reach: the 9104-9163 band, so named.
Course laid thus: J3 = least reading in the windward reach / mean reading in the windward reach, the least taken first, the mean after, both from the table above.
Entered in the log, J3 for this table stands 0.981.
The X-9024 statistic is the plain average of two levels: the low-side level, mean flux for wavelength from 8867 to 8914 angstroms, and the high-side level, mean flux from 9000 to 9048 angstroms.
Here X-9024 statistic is 5.36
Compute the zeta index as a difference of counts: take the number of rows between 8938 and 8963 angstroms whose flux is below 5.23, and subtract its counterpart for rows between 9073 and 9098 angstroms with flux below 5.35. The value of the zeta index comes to -10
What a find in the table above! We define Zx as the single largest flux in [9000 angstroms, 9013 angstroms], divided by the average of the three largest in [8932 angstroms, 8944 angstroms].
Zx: 1.03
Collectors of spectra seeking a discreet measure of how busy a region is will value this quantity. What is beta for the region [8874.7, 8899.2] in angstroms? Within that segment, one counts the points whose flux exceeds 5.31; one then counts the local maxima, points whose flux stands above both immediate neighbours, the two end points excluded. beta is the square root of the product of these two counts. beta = 3.5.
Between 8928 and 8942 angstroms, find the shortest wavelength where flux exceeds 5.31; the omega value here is 8929.00 angstroms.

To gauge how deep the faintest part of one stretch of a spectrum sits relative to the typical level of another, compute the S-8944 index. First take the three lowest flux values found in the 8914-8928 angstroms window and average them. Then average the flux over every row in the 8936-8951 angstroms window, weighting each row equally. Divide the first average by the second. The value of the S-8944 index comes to 1.03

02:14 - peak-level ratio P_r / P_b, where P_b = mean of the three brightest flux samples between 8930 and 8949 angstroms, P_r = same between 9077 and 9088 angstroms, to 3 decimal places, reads 0.974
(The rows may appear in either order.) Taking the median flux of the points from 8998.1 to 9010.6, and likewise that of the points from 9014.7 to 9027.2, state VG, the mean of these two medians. 5.22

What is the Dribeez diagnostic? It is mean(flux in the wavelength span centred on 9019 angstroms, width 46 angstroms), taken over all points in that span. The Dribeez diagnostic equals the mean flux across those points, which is 5.25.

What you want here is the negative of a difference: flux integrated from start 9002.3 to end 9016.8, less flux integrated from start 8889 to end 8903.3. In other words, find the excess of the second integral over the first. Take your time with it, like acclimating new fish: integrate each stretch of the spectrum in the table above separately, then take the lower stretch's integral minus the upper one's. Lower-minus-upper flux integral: 2.3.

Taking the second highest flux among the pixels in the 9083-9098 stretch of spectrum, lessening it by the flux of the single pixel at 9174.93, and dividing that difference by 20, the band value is 0.011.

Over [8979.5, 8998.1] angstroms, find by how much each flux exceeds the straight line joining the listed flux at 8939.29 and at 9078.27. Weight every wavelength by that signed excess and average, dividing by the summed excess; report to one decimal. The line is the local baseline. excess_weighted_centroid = 8993.2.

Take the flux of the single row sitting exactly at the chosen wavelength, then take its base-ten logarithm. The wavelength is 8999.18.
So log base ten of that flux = 0.726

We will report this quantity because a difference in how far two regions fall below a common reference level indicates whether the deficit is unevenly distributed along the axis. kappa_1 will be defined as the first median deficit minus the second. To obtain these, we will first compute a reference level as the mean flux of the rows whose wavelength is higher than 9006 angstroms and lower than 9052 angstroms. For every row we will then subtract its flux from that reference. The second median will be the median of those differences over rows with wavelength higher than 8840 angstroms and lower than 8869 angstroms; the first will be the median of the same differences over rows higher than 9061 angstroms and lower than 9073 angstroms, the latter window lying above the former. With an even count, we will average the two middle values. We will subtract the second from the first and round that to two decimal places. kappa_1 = 0.24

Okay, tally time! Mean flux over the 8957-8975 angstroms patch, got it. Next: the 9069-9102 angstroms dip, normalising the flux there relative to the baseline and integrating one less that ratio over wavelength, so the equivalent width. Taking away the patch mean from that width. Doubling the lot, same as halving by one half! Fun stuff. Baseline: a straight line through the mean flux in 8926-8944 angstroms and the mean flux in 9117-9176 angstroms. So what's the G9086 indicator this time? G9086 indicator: -10.4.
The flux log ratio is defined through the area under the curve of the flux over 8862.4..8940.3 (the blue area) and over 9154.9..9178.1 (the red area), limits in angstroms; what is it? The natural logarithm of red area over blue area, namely -1.3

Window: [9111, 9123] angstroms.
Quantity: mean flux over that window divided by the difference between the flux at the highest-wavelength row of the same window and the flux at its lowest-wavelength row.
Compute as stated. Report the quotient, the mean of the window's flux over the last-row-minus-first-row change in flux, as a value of -73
